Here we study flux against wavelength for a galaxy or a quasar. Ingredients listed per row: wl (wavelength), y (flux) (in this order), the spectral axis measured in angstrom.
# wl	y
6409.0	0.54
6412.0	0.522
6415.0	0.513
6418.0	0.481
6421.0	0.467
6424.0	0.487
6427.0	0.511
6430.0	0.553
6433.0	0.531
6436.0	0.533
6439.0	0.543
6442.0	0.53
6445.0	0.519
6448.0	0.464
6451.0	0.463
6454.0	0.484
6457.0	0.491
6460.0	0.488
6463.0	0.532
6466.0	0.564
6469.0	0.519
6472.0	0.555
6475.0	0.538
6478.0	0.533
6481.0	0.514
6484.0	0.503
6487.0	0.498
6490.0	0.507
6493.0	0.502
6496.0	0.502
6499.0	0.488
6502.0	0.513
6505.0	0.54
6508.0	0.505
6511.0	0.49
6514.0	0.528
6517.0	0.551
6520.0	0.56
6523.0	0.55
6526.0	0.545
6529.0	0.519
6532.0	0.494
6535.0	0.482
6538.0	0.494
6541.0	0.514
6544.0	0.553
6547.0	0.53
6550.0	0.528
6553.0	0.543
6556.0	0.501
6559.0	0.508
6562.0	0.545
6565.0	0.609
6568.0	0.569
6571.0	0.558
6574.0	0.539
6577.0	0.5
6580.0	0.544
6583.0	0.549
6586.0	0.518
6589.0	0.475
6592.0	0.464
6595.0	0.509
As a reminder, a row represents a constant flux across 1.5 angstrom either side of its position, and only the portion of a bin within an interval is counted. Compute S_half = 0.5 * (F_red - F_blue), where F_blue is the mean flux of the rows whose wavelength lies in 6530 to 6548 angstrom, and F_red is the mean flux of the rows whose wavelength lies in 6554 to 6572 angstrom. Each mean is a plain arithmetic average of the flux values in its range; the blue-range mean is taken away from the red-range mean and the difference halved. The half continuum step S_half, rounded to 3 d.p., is 0.019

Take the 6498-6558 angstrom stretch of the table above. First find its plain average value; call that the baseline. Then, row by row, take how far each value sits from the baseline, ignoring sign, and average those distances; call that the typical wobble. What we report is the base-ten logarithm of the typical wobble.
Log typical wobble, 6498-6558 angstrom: -1.670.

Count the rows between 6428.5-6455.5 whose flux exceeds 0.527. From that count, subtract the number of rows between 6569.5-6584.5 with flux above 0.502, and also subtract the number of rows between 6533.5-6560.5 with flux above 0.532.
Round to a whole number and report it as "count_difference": -1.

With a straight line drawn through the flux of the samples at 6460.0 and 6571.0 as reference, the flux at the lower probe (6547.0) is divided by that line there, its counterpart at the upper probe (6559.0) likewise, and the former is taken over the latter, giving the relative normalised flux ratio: 1.06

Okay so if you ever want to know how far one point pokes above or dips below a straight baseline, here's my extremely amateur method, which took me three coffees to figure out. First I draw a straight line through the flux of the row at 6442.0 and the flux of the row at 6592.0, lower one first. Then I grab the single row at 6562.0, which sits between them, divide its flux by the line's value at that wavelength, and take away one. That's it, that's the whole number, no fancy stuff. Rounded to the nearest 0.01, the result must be 0.14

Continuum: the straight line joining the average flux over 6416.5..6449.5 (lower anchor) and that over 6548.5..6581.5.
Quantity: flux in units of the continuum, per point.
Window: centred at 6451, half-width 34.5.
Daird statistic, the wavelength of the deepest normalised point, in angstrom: 6451.0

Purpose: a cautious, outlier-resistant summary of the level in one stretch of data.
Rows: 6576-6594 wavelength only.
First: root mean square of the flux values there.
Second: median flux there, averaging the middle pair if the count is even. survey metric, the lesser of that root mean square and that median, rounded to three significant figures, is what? 0.509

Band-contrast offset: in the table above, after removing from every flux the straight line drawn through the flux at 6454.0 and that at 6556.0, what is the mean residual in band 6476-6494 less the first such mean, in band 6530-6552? 0.005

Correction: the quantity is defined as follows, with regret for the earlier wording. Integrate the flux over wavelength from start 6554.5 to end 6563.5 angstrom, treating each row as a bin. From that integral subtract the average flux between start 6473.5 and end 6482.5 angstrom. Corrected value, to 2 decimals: 4.13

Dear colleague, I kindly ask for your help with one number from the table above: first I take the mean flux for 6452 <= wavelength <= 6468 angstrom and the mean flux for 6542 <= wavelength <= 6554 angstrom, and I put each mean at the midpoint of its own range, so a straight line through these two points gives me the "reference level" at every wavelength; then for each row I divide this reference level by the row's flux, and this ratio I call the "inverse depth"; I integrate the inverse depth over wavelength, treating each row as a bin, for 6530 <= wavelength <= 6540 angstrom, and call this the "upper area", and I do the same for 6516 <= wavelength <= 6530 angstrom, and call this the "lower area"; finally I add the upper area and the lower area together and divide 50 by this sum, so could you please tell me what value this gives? 2.05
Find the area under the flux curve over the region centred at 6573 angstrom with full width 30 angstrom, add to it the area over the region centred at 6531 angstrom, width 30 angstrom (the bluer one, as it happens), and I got 32.1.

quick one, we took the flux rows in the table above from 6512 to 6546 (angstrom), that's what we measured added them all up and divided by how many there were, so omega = 0.526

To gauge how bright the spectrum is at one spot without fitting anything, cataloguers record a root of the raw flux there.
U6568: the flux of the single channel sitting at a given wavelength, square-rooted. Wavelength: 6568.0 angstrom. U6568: 0.75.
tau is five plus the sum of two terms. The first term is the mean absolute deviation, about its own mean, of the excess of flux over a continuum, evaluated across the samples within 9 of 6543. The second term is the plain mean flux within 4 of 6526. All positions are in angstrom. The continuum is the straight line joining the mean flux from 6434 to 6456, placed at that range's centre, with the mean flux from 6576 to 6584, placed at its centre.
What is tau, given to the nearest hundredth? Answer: 5.56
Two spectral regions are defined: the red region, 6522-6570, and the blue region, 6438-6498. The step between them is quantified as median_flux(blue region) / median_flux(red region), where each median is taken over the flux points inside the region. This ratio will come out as 0.97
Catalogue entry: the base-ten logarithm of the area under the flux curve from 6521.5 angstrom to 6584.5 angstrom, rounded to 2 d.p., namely 1.53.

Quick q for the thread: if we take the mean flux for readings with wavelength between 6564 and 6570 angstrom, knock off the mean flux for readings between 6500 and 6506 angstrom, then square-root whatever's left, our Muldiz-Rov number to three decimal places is 0.250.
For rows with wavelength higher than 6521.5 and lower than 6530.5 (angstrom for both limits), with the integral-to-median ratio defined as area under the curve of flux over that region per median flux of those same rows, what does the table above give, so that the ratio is 8.88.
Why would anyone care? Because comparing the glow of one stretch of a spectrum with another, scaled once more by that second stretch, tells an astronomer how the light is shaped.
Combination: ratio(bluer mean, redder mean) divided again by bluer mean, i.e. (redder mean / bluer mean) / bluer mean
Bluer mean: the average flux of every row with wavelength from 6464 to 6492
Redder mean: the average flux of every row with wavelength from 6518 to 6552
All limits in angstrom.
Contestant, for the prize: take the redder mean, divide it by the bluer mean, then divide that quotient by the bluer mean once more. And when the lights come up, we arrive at 1.90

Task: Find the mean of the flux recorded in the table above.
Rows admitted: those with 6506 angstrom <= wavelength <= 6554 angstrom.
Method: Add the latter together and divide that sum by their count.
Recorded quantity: 0.524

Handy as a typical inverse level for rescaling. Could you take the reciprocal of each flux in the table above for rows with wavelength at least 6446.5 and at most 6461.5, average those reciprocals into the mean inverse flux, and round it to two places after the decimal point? 2.09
